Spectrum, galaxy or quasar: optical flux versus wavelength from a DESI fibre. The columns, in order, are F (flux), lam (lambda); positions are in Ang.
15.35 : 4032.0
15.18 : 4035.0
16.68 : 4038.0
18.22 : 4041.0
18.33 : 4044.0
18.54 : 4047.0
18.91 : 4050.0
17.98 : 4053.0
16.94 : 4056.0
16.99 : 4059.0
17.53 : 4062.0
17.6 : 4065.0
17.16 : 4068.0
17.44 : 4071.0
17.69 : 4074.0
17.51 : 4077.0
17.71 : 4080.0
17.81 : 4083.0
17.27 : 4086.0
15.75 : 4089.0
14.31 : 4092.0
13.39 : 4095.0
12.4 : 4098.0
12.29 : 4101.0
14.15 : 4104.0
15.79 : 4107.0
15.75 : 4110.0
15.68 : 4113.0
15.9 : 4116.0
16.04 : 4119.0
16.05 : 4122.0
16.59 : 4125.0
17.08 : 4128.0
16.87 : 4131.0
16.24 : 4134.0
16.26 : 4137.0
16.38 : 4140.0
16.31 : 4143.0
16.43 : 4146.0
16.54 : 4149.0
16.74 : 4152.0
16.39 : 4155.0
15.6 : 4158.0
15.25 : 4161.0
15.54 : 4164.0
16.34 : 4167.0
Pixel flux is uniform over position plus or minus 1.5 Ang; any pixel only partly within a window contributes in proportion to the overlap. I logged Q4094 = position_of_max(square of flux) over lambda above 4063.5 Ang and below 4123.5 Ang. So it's 4083.0 Ang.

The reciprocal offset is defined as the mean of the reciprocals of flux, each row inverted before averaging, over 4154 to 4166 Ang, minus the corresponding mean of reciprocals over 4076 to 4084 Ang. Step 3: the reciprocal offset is 0.0072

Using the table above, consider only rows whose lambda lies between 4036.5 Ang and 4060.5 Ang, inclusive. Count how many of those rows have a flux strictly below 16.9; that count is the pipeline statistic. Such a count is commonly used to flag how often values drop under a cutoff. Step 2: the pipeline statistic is 1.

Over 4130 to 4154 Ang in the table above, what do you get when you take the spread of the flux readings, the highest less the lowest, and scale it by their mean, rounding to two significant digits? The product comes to 10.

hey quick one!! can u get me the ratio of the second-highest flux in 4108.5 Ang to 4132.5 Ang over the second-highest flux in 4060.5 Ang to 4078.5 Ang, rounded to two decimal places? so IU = 0.96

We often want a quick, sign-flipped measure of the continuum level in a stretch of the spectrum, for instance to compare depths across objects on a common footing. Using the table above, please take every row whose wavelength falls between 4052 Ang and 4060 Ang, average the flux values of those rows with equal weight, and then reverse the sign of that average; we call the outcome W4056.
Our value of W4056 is -17.3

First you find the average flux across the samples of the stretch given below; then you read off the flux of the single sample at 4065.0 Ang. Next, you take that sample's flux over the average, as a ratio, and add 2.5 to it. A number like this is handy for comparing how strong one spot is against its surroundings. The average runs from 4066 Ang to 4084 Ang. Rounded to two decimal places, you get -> 3.50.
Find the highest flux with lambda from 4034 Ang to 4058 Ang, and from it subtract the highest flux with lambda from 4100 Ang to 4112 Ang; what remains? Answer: 3.1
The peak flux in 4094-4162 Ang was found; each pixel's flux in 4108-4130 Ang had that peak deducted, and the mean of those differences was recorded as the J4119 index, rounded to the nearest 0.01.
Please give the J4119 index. -0.92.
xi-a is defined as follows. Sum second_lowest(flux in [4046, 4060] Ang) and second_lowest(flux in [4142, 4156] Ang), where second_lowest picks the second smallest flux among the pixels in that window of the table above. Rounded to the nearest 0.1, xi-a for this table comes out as 33.4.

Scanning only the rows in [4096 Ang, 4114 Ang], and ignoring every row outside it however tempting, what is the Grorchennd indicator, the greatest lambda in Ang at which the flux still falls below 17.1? 4113.0 Ang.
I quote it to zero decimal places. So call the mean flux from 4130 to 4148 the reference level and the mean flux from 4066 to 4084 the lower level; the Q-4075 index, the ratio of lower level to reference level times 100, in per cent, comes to 107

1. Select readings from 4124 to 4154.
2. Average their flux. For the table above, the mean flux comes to 16.5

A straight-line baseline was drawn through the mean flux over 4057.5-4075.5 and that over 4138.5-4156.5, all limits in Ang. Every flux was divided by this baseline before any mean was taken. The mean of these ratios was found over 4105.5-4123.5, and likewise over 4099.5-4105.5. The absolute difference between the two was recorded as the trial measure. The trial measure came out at 0.16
